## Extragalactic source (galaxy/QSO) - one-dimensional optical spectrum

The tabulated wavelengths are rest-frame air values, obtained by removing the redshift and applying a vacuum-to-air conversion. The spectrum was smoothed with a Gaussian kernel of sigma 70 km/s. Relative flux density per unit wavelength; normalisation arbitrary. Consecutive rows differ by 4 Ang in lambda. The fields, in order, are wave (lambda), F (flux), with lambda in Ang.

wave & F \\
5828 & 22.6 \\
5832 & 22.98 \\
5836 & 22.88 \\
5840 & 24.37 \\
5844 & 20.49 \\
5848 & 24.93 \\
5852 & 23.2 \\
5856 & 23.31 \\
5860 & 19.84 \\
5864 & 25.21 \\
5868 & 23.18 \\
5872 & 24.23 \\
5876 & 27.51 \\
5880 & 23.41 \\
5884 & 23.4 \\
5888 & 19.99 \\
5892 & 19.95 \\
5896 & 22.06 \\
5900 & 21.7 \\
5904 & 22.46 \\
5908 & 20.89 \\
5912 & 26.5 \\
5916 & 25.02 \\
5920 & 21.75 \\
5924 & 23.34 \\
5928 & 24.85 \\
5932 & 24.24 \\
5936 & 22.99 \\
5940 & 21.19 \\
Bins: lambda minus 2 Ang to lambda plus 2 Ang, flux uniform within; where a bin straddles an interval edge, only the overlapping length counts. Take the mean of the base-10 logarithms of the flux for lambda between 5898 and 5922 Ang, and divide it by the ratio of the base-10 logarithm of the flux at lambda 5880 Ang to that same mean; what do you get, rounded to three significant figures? 1.35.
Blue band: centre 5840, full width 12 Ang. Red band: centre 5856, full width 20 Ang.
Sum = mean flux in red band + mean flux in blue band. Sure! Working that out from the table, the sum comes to 45.9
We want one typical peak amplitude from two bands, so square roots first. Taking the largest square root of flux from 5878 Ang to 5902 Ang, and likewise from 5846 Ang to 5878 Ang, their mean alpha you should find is 5.04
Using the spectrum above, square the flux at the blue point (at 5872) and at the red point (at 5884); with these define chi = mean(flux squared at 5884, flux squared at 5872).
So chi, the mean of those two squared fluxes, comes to 567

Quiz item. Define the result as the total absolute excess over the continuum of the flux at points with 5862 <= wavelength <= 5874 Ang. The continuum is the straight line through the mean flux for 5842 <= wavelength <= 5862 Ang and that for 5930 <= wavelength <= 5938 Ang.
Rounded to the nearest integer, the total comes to 5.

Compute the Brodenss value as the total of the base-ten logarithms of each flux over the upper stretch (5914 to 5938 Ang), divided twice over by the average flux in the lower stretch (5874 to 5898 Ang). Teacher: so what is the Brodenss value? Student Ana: 0.0160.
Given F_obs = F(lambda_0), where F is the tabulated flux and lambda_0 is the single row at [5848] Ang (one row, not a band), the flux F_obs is 24.93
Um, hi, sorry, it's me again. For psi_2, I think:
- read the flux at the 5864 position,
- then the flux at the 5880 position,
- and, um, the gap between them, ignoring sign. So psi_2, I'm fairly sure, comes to 1.8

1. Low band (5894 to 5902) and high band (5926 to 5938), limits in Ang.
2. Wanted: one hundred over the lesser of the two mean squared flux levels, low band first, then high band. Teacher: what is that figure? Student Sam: 0.209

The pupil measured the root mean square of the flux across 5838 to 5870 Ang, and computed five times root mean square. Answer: 116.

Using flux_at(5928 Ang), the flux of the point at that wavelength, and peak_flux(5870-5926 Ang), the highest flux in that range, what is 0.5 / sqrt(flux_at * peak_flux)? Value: 0.0191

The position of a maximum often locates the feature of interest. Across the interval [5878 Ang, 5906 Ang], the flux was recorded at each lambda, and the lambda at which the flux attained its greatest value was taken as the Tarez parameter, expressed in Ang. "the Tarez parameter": 5880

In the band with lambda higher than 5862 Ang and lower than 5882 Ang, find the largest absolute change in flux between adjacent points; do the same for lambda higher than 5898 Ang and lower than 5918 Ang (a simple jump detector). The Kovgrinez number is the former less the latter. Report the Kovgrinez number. -1.5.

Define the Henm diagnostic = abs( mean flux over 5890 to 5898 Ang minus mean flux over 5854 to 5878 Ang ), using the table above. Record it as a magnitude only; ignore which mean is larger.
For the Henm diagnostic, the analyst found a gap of 2.9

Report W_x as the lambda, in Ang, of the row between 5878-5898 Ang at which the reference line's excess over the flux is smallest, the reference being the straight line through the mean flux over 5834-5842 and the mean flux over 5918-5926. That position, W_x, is 5884 Ang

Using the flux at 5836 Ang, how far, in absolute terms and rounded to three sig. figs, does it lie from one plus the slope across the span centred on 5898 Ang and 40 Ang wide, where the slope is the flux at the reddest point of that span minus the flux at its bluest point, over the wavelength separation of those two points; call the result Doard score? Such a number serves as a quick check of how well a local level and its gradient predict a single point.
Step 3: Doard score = 21.8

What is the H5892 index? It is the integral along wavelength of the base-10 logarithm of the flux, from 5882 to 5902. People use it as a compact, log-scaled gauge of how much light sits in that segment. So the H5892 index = 26.6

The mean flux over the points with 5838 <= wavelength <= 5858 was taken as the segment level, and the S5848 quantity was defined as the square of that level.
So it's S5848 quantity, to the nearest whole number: 541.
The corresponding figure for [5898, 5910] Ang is 470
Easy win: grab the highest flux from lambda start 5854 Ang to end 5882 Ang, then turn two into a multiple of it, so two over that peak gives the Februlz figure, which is 0.073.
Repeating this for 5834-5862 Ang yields 0.080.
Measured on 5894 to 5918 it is 0.075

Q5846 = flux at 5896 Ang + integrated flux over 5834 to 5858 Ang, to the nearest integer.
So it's 579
